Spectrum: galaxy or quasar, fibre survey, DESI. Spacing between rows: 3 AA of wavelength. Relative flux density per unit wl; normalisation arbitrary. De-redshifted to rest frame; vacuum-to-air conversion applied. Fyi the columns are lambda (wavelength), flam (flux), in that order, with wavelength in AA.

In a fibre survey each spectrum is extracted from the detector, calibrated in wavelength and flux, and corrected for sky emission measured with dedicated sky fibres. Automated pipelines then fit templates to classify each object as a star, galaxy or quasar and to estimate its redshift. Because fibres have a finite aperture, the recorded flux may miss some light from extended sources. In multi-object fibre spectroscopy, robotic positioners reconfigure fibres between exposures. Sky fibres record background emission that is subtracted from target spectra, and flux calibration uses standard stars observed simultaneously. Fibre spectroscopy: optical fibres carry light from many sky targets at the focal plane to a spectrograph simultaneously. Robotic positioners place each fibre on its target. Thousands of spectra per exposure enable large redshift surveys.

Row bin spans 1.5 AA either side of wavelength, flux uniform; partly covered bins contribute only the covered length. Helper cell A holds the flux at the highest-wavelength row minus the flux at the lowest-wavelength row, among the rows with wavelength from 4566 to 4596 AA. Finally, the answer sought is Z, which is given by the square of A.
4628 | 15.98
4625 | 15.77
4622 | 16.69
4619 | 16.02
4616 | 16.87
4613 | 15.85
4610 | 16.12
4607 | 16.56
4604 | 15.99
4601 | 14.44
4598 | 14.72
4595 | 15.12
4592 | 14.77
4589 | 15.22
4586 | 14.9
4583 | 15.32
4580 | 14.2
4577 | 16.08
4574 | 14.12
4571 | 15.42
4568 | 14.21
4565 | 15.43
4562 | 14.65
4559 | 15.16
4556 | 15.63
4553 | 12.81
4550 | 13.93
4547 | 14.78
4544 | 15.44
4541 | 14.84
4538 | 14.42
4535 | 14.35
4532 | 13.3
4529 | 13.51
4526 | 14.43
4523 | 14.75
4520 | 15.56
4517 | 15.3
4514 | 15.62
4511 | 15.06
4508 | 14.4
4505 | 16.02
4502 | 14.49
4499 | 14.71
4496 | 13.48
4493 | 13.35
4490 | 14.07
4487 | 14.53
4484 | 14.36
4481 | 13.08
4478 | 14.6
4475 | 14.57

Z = 0.8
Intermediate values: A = 0.9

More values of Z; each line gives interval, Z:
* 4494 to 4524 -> 1.6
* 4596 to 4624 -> 3.9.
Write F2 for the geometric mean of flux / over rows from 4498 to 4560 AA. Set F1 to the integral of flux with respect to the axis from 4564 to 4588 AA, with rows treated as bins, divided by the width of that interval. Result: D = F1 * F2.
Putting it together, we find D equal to 219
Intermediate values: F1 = 15.0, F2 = 14.7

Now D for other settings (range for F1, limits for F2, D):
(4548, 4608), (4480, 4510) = 212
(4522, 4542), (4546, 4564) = 205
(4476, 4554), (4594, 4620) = 227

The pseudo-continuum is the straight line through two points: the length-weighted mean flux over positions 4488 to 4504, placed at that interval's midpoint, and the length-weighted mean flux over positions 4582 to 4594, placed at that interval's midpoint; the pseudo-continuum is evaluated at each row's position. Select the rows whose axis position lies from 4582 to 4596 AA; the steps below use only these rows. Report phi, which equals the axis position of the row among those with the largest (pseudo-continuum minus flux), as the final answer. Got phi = 4592 AA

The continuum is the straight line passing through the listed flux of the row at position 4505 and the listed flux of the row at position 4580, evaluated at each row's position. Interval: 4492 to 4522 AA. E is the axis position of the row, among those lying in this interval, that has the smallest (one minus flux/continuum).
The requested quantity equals 4505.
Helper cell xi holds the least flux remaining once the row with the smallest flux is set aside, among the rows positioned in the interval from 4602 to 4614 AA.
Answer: 15.99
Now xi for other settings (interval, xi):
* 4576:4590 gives 14.9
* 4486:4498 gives 13.48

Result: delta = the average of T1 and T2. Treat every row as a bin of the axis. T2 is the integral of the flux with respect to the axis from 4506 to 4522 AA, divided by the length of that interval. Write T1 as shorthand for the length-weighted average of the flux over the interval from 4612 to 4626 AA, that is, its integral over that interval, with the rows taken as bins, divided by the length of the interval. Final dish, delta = 15.7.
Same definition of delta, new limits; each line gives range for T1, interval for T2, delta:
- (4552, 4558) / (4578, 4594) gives 14.7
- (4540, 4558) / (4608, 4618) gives 15.4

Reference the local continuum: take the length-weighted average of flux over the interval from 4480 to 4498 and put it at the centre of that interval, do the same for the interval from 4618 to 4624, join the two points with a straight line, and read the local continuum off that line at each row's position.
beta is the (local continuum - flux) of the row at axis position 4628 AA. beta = 0.5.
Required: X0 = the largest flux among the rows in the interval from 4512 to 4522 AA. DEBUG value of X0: 15.62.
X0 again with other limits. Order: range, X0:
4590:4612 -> 16.56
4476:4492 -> 14.6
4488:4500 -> 14.71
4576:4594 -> 16.08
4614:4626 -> 16.87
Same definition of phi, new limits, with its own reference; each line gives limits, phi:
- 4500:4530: 4529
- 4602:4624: 4613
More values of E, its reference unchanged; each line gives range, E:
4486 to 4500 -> 4499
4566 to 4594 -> 4577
